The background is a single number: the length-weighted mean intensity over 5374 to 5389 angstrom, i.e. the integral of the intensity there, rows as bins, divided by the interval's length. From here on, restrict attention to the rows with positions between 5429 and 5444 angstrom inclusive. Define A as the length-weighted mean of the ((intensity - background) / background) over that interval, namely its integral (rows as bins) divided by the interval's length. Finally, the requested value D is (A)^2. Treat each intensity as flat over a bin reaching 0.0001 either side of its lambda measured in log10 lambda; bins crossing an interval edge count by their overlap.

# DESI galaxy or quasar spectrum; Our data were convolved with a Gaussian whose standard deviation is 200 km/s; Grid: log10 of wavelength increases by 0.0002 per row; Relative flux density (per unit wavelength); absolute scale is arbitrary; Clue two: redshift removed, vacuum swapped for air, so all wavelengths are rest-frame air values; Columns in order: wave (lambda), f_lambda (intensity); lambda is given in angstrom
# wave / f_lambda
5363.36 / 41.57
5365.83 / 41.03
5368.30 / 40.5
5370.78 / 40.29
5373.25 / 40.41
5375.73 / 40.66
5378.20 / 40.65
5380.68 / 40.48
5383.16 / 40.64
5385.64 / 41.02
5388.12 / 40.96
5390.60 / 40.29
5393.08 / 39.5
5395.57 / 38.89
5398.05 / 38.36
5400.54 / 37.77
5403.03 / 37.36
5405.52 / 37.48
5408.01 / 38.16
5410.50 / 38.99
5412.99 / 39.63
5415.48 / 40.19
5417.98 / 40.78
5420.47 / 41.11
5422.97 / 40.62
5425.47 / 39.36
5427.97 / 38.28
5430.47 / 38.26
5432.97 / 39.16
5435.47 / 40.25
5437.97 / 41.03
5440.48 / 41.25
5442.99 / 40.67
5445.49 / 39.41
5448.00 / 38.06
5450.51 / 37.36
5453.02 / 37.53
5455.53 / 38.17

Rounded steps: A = -0.016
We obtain 0.0003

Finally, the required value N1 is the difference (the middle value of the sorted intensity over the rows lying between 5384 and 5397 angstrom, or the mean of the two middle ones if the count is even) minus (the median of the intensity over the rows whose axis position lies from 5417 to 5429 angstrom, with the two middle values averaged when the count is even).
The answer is -0.3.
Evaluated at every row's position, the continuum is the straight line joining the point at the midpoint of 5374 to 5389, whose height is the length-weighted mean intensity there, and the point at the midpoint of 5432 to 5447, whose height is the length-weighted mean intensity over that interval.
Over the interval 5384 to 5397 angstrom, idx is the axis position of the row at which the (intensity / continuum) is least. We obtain 5395.57 angstrom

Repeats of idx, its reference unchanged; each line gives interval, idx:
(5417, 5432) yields 5430.47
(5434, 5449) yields 5448.00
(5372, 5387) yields 5373.25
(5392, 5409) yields 5403.03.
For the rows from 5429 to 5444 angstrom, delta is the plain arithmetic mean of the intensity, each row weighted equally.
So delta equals 40.1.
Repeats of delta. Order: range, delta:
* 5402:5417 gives 38.6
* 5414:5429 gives 40.1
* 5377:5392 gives 40.7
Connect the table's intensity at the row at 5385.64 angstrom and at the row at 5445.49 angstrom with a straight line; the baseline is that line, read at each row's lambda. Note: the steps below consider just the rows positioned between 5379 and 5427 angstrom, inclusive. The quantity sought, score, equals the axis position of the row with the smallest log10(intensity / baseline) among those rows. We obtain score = 5403.03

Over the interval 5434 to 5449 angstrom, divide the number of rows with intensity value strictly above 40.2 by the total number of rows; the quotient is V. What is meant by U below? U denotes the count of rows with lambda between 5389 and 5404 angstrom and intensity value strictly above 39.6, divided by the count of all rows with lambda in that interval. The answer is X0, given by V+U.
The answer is 0.8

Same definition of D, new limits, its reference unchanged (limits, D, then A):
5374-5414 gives 0.0010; -0.031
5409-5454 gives 0.0008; -0.028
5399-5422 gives 0.0016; -0.040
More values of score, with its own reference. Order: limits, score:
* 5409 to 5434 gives 5427.97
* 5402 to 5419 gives 5403.03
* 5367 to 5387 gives 5370.78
